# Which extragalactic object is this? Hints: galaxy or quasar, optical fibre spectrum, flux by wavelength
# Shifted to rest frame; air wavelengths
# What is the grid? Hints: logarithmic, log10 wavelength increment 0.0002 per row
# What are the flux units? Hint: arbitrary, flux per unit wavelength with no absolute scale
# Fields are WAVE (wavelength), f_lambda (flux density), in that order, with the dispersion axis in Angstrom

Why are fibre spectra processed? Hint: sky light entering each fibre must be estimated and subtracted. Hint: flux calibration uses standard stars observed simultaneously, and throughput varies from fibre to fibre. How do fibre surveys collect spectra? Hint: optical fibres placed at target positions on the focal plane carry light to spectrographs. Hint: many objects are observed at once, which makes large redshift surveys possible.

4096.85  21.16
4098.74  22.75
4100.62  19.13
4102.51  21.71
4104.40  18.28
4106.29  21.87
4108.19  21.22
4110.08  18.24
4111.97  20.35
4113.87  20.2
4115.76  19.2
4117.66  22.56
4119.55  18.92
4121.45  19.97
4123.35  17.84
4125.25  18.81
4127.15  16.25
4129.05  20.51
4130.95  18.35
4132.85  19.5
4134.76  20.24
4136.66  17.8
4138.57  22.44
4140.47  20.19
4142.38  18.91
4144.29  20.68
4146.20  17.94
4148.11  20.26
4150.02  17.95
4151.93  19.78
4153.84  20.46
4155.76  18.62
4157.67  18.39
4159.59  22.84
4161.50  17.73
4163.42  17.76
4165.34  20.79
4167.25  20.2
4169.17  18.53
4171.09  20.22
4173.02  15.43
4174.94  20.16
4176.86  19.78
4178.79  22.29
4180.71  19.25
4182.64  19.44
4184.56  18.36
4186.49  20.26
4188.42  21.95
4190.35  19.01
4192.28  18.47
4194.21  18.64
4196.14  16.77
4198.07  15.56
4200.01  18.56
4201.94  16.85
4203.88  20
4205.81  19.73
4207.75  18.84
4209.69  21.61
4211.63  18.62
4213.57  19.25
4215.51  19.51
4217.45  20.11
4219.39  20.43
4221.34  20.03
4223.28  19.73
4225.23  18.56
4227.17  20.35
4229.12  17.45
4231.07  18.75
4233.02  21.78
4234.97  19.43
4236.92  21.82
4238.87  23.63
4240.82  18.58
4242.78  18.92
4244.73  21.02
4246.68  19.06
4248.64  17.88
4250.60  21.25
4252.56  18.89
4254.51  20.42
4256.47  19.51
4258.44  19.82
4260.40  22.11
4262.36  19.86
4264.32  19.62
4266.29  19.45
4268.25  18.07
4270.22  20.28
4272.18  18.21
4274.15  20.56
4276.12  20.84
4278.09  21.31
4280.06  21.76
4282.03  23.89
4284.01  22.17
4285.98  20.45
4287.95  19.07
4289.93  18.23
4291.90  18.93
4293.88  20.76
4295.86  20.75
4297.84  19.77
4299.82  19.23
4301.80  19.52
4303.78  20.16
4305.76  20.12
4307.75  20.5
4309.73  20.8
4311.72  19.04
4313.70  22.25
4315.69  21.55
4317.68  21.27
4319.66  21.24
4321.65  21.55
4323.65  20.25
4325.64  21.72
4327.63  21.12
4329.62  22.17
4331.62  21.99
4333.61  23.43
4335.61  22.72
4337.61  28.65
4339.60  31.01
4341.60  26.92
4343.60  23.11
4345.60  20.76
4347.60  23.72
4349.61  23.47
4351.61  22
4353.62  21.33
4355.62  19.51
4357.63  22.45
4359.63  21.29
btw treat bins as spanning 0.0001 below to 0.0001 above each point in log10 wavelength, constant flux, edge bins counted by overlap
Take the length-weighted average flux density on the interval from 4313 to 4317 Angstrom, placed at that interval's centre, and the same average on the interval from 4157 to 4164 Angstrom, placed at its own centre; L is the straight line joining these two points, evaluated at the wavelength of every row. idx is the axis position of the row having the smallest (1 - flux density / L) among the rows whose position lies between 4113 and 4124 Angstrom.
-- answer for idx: 4117.66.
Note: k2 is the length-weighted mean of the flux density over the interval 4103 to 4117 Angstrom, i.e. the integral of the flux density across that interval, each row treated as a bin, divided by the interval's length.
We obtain 20.01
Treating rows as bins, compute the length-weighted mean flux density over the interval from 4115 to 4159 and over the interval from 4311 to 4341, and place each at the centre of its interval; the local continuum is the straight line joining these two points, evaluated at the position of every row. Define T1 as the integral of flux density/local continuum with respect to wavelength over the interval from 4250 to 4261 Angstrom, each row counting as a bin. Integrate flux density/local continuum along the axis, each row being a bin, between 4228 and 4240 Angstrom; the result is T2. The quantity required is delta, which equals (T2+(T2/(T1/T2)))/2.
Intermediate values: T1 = 10.35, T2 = 11.6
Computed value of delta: 12.3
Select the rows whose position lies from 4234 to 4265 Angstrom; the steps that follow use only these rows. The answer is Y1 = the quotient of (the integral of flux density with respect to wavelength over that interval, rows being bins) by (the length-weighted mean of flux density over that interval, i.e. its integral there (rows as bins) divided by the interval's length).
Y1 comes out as 31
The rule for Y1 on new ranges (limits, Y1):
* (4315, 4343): 28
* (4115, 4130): 15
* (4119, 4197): 78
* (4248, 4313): 65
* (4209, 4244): 35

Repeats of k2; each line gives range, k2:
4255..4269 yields 19.82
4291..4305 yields 19.88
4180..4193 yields 19.56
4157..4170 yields 19.50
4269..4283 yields 20.93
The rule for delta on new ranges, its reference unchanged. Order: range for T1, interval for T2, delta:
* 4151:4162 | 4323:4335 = 11.8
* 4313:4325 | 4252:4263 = 9.8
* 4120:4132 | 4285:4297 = 10.2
